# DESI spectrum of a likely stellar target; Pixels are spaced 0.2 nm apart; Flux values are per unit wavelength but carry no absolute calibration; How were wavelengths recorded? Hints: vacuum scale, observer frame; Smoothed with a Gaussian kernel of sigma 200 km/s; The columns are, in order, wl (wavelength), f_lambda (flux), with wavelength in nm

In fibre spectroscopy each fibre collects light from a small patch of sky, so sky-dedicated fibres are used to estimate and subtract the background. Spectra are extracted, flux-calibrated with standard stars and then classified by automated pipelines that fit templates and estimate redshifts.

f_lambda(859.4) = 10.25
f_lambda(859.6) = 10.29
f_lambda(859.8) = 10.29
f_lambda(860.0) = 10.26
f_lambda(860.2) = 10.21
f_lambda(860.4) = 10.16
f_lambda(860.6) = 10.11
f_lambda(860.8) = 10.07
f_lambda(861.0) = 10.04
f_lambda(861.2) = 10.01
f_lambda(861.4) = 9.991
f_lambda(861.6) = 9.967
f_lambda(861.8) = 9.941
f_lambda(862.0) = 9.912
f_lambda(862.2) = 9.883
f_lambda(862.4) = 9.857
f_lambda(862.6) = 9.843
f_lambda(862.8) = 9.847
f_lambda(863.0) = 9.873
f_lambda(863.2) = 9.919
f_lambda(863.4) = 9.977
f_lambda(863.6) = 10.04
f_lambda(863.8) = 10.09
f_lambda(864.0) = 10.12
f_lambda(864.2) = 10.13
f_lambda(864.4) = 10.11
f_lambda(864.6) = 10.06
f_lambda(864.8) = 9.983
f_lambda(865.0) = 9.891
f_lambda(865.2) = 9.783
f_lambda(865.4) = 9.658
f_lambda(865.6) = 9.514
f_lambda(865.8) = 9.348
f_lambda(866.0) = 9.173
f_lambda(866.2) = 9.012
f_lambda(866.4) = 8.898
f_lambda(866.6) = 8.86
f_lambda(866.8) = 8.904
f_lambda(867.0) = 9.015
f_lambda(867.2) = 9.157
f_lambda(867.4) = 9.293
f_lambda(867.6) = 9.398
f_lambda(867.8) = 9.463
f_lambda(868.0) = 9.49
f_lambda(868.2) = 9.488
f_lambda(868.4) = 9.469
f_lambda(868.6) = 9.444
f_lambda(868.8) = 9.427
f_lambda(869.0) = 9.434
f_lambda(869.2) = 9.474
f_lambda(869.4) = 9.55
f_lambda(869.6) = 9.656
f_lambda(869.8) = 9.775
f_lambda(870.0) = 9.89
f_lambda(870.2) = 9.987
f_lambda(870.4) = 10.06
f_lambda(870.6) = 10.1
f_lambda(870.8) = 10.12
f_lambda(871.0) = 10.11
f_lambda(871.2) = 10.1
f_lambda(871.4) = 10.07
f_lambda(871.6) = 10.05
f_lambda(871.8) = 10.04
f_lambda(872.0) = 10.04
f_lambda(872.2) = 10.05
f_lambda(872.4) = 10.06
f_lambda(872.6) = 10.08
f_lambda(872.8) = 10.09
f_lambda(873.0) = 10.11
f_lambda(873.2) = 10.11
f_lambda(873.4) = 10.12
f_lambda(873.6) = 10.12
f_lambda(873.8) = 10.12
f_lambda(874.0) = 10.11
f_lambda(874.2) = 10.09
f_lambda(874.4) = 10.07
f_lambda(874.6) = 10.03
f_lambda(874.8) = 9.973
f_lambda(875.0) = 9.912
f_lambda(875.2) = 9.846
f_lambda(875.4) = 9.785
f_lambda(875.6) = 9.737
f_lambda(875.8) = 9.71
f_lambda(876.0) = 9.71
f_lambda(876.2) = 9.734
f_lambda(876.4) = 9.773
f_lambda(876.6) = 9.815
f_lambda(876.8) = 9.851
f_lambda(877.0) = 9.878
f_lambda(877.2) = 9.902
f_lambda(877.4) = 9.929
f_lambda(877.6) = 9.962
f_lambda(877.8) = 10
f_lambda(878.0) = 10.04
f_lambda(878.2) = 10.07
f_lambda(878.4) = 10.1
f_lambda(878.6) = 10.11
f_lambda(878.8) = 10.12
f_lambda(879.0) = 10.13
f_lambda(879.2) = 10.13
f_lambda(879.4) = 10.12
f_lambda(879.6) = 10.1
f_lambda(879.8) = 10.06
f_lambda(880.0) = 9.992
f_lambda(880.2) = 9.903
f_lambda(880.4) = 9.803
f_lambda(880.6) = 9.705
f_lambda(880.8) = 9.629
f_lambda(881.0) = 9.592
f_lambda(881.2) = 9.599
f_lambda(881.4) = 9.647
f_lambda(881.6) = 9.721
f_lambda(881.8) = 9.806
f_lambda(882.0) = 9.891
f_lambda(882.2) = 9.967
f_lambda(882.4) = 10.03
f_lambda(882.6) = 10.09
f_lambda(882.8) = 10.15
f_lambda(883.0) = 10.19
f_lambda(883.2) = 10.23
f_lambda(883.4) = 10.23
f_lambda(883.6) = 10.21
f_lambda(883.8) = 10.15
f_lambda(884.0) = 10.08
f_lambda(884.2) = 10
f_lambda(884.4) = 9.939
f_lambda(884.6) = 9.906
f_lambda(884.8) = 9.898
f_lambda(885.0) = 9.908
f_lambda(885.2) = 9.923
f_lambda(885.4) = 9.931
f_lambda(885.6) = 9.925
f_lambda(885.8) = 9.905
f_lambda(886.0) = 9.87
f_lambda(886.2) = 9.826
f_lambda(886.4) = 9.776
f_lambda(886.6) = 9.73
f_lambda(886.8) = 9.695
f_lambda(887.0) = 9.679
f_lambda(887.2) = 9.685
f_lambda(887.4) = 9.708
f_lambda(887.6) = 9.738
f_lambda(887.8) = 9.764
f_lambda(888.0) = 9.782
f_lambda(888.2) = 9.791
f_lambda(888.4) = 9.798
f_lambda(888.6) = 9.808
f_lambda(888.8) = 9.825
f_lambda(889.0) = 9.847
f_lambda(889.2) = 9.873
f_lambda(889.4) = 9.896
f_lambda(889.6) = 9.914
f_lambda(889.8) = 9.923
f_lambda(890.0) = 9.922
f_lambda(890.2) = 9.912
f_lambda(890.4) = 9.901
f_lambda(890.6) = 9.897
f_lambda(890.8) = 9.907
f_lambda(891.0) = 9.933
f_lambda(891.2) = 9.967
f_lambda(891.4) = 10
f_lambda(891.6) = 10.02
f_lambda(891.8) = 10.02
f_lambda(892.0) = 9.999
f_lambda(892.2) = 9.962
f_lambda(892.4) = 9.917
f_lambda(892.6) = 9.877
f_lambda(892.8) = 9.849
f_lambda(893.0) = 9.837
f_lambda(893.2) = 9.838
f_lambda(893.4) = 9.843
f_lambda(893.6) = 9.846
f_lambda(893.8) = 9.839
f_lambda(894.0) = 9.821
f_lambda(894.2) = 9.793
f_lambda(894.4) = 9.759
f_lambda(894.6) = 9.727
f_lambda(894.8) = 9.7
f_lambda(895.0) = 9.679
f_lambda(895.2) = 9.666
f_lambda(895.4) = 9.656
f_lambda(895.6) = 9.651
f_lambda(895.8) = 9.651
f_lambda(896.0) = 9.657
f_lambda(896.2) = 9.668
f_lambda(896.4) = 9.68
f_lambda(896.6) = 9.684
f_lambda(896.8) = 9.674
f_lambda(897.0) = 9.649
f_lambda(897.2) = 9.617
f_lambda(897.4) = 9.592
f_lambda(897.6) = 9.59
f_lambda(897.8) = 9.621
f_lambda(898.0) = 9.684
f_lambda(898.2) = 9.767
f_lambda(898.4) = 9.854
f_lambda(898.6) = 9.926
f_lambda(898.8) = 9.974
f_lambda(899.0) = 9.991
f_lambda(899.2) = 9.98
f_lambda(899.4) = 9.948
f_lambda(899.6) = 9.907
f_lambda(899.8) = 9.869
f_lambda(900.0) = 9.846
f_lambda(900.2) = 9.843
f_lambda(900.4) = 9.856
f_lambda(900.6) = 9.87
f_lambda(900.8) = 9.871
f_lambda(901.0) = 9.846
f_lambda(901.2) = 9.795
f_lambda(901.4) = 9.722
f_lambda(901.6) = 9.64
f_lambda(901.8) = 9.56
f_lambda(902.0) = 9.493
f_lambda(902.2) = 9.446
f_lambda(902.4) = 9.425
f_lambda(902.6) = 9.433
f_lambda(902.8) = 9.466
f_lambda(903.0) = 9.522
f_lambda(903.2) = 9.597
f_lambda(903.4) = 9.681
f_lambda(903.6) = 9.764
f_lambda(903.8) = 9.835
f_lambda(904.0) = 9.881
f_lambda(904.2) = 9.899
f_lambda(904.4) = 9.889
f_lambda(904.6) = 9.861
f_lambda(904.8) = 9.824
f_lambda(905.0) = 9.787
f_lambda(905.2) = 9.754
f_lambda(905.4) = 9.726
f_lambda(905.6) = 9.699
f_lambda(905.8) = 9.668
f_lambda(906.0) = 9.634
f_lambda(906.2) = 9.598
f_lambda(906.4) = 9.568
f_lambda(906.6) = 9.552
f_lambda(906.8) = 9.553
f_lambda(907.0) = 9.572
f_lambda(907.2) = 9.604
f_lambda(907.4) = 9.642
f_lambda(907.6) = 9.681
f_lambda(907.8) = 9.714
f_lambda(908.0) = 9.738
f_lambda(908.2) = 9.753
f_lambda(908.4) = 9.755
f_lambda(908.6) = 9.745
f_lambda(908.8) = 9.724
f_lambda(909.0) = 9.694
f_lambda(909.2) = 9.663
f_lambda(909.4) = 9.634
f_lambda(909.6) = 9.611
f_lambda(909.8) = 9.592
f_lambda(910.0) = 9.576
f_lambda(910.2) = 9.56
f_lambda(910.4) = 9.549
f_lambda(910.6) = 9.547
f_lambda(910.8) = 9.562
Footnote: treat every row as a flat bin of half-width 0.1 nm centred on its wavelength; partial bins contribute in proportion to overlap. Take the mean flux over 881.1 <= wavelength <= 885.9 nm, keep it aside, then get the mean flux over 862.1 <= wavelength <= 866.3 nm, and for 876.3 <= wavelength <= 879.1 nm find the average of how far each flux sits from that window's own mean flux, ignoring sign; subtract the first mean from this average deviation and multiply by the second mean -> -96.8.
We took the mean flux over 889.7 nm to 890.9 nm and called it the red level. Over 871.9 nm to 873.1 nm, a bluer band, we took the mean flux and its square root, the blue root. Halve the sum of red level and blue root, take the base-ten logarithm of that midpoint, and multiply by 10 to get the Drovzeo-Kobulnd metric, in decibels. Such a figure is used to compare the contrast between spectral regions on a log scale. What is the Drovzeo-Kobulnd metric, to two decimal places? 8.16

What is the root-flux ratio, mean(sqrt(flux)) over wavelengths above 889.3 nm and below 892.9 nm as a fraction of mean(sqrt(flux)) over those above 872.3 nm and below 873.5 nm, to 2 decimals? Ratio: 0.99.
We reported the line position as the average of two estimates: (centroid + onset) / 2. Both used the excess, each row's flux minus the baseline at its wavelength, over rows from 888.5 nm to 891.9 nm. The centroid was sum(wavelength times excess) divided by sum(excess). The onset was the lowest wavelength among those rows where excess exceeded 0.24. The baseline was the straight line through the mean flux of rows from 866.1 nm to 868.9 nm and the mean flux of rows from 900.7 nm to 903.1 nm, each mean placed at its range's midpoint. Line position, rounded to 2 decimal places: 889.45 nm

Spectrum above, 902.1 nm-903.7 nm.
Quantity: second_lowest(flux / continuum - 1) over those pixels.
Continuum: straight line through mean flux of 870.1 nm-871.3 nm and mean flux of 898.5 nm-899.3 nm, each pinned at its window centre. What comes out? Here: -0.052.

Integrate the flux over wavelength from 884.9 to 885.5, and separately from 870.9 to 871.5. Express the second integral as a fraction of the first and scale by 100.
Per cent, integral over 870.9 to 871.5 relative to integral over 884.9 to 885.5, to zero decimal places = 102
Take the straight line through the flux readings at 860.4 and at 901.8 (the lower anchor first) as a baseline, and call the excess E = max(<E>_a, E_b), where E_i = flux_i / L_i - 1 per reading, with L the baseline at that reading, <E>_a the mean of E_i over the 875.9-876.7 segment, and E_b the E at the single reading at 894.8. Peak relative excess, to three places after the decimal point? 0.004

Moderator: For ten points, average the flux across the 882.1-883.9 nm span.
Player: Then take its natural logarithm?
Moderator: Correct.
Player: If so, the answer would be 2.32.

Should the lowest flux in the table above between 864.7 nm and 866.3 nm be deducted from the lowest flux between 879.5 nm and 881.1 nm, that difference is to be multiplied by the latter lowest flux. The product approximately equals 6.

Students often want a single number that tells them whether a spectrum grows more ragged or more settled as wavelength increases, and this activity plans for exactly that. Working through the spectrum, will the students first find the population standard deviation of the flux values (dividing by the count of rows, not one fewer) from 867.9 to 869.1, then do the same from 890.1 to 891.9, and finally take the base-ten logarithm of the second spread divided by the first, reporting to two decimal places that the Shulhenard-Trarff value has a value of 0.29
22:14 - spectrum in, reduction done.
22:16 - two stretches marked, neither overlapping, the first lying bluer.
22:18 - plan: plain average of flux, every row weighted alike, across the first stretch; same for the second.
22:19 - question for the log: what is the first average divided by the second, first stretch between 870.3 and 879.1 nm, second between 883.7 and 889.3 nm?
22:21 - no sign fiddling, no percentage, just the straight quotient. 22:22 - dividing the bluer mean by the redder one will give 1.015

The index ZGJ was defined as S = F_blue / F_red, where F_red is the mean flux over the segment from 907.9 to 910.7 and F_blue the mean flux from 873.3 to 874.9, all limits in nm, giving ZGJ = 1.044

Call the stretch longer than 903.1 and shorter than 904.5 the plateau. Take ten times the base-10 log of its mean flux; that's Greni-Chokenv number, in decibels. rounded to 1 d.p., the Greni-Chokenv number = 9.9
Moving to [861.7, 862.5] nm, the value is 10.0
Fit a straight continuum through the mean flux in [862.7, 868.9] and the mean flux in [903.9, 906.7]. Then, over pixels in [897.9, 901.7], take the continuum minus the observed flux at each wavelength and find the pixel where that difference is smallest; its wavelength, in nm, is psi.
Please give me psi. 899.0 nm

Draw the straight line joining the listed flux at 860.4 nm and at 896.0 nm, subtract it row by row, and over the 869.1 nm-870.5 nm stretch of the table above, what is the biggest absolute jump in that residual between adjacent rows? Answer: 0.12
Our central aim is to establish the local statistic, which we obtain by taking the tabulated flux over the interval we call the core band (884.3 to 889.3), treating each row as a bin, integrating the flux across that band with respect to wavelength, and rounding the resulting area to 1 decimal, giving 49.1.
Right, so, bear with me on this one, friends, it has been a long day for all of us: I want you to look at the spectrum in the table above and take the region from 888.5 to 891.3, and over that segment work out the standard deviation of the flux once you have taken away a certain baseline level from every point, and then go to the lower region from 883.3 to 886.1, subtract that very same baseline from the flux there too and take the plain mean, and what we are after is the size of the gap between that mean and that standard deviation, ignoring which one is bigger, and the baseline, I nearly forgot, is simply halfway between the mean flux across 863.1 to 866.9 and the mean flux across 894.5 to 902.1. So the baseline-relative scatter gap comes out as 0.25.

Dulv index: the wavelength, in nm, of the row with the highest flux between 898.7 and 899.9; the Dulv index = 899.0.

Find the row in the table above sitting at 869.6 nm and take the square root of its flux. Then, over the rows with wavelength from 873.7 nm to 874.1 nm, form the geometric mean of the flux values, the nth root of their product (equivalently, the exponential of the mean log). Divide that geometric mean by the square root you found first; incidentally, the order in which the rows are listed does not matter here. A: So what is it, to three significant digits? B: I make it 3.26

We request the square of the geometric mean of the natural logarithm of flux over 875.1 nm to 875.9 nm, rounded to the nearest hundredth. 5.19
